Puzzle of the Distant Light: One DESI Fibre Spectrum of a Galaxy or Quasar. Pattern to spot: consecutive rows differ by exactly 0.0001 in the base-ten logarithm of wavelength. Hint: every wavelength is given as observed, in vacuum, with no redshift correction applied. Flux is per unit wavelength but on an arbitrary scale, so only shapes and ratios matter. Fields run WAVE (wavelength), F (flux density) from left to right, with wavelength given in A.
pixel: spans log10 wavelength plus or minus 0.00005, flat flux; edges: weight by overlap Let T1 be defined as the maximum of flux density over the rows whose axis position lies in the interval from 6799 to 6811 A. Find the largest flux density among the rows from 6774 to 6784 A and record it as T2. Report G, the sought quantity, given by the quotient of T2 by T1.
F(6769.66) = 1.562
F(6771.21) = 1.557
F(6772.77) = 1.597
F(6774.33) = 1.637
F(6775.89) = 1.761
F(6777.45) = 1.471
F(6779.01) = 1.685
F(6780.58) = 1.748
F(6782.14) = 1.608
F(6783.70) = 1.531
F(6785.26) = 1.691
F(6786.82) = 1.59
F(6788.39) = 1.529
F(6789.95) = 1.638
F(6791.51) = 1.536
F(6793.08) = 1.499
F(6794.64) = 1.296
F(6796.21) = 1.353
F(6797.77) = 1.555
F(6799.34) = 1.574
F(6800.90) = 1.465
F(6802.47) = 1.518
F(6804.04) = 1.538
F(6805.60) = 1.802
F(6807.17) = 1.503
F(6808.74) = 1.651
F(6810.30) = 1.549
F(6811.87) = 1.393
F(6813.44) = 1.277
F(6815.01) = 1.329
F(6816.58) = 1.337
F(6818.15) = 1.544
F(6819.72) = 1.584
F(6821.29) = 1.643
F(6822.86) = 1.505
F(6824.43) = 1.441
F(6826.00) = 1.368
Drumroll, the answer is 0.98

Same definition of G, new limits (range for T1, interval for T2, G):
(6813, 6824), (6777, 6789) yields 1.06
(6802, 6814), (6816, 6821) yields 0.88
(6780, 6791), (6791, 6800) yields 0.90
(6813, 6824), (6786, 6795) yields 1.00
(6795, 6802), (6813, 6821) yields 1.01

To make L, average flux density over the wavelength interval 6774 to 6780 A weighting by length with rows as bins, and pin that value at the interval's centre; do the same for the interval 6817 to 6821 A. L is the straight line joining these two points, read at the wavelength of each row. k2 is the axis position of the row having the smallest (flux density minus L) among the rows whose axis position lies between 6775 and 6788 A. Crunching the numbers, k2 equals 6777.45 A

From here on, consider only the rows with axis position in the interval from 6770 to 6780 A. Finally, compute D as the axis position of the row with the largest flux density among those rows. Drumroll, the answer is 6775.89 A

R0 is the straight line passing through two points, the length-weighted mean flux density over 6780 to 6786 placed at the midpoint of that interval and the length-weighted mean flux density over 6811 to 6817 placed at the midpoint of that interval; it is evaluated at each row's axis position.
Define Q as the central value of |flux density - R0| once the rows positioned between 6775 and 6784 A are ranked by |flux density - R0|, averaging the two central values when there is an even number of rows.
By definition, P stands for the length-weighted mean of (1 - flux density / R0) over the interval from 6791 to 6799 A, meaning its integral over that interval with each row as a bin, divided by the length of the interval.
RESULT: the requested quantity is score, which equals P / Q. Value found 0.7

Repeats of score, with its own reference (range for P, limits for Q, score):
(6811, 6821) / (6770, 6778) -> -0.6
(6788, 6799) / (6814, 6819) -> 1.2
